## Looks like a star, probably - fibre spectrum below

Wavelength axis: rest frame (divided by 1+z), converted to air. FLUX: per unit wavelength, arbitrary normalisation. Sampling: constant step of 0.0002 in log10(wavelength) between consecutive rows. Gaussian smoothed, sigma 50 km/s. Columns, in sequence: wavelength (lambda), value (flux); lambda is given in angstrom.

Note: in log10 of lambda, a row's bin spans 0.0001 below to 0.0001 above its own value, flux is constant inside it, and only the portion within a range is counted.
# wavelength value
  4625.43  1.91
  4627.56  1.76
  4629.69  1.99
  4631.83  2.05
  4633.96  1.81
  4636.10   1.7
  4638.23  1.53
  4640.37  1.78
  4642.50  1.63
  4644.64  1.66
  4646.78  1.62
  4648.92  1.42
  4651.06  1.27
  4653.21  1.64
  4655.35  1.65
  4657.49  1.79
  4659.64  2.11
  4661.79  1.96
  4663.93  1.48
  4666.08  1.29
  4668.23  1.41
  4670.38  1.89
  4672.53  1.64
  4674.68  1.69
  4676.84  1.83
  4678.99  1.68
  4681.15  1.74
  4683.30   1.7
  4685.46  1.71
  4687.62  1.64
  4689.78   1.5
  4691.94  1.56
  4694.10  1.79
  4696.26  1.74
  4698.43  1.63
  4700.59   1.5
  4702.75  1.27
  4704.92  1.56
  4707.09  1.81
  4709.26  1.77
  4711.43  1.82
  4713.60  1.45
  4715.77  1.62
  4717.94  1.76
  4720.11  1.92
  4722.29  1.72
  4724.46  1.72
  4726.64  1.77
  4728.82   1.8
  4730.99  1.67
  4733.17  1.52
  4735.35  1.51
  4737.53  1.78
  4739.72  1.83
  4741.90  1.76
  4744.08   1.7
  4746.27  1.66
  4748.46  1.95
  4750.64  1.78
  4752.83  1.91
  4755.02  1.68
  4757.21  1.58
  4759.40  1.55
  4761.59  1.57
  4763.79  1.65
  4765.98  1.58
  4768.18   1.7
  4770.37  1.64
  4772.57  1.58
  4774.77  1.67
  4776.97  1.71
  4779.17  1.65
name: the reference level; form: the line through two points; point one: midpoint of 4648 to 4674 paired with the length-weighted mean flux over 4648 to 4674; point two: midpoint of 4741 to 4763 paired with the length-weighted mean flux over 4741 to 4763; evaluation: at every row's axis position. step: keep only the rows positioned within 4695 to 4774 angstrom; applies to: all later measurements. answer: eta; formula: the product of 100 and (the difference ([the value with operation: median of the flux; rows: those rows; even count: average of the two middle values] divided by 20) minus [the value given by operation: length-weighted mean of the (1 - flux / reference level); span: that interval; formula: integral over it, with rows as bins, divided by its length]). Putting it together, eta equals 7.4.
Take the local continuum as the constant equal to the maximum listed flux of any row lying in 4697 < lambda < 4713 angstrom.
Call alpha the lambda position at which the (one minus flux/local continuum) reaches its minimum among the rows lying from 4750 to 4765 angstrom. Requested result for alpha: 4752.83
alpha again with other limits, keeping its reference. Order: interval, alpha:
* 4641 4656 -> 4644.64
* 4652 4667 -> 4659.64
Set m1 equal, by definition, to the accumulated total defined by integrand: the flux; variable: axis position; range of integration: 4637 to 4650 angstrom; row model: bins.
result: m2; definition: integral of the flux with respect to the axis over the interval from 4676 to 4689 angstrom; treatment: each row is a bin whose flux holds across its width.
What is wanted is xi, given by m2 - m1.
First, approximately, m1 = 20.9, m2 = 22.2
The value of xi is 1.3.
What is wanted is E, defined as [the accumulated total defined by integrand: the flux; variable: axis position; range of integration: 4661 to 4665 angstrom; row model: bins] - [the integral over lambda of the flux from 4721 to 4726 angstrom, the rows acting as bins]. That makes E -1.8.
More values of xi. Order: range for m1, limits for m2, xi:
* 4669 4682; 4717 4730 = 0.6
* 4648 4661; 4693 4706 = -1.0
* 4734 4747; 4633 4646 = -0.3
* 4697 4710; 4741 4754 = 2.7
